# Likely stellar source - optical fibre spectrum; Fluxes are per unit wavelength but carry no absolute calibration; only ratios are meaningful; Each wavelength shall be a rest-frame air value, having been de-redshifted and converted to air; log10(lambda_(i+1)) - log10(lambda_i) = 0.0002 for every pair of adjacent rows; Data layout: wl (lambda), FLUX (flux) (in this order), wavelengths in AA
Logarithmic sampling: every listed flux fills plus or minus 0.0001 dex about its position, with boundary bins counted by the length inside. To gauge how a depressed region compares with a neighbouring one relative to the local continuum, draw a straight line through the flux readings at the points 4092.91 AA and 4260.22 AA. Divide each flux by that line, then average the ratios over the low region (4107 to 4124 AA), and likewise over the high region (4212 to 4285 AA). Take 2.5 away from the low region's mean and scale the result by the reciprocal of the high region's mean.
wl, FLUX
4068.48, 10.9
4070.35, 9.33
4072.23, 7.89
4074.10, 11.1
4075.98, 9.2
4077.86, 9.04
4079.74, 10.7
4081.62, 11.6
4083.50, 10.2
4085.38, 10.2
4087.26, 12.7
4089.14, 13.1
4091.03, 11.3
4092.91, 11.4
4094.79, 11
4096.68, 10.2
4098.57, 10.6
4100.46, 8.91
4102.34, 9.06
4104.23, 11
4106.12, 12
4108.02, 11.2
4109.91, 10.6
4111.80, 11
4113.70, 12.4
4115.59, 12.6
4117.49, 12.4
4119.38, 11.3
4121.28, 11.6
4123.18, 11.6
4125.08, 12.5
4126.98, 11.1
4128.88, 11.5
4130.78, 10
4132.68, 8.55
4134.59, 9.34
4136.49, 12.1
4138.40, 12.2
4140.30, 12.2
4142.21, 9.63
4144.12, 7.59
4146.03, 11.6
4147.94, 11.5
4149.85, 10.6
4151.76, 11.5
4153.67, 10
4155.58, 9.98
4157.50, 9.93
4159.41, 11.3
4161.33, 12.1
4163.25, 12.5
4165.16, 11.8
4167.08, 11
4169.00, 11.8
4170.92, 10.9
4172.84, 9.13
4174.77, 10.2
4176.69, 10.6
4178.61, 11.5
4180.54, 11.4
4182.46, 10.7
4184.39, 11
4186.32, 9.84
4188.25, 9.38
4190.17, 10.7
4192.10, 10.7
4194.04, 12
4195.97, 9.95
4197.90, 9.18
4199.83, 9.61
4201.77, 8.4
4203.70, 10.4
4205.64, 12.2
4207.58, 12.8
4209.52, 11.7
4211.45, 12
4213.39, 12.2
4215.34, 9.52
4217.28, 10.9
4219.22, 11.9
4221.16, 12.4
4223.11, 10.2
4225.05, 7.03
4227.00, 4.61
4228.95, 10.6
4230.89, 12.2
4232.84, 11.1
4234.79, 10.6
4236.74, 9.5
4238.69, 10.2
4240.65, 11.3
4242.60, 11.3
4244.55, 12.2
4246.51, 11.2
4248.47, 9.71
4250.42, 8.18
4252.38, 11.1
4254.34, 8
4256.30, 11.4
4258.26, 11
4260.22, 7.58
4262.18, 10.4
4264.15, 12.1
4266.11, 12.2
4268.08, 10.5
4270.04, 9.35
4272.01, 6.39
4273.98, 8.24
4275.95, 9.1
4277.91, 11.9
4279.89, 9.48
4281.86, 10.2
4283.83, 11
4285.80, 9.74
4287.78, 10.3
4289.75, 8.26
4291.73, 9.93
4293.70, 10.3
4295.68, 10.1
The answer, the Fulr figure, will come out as -1.10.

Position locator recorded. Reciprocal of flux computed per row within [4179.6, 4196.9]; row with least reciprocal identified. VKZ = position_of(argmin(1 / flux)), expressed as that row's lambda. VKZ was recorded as 4194.04 AA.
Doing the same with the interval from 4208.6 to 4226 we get 4221.16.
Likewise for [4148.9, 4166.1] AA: 4163.25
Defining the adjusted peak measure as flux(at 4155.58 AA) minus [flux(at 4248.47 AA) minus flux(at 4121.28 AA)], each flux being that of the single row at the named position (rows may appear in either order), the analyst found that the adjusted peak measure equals 11.9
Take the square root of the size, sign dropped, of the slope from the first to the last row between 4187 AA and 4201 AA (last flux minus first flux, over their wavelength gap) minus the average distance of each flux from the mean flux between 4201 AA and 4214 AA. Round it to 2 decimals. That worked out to 1.06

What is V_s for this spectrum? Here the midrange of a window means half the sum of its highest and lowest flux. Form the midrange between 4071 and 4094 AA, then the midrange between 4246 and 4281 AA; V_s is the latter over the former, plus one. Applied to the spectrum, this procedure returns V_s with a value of 1.89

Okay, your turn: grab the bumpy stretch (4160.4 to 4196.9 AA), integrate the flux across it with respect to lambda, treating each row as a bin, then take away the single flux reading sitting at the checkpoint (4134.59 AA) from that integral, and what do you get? 389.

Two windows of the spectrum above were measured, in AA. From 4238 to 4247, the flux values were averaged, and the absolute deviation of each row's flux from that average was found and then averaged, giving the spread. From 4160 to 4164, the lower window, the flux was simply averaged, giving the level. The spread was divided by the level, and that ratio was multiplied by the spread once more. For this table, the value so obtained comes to 0.015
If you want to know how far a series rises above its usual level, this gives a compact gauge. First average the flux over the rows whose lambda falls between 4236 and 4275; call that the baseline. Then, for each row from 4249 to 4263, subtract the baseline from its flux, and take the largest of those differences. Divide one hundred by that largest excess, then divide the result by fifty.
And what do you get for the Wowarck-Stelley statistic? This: 1.53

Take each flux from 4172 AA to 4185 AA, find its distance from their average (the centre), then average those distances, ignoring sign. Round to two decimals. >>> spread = 0.57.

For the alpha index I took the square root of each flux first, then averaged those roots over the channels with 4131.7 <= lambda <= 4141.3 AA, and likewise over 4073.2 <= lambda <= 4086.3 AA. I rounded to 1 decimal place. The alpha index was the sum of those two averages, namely 6.5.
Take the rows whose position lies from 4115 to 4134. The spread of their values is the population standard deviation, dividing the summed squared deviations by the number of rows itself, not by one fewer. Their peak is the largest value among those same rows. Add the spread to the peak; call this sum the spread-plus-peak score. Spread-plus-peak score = 13.8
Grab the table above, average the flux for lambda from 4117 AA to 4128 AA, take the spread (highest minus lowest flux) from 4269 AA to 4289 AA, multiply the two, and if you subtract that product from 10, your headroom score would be -55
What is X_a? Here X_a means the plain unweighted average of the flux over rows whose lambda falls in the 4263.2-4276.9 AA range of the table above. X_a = 9.7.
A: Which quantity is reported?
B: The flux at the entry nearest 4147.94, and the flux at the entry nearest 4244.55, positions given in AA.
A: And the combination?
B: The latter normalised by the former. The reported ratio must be 1.06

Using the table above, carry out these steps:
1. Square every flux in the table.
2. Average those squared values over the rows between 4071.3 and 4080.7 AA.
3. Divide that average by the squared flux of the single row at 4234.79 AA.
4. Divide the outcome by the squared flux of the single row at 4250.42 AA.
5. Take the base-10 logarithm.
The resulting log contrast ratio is -1.91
